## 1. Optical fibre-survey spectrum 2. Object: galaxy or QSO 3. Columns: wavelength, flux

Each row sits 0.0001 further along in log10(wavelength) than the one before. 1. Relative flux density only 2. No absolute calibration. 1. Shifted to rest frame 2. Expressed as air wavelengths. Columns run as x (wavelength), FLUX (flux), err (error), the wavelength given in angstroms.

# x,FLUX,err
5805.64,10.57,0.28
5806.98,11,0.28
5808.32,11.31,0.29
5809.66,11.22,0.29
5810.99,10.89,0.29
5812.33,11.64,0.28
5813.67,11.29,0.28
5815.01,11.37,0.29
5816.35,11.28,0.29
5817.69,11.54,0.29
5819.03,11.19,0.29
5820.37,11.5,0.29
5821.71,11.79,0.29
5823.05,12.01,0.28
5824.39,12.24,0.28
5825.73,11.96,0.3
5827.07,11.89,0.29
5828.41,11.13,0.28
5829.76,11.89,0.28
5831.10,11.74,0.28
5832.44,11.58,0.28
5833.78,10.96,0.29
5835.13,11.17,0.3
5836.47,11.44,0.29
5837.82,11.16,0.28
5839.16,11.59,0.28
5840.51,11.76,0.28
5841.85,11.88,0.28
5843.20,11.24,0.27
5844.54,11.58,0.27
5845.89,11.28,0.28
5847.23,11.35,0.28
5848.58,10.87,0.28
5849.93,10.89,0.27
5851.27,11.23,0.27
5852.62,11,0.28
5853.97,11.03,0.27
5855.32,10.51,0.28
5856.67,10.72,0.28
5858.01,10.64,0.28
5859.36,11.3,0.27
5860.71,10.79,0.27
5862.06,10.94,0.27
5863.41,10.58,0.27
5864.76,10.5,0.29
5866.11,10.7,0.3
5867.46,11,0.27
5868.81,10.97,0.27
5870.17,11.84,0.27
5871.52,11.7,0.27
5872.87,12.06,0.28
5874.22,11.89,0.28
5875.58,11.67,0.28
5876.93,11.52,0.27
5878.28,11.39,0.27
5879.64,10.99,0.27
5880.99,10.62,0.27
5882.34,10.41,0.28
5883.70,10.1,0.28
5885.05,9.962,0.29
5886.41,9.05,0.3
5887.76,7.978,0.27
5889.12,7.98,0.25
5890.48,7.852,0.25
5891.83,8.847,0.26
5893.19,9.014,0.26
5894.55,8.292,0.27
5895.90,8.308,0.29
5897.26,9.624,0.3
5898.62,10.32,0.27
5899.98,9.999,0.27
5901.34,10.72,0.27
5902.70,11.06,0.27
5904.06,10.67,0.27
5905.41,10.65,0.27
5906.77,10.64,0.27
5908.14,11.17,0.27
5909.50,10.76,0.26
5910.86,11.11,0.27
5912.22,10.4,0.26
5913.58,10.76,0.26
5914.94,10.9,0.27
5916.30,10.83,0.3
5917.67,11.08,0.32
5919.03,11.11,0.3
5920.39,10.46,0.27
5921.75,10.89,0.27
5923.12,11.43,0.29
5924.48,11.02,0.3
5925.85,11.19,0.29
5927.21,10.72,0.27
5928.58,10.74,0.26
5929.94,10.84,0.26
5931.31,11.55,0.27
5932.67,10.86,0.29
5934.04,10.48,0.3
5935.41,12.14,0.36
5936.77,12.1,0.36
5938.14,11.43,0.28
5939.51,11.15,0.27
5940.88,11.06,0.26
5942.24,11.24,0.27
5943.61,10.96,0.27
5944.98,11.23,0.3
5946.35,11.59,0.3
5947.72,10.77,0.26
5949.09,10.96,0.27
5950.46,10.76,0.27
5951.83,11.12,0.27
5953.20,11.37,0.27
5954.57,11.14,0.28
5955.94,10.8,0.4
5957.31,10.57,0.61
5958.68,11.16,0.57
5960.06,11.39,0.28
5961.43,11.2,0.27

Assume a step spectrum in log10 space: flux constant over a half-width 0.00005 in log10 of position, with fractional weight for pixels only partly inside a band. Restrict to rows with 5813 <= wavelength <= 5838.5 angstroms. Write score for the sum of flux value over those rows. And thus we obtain 219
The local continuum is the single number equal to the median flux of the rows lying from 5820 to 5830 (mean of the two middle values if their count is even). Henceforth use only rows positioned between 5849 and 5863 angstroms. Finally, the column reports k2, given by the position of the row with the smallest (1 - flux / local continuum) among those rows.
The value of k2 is 5859.36 angstroms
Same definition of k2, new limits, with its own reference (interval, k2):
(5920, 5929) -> 5923.12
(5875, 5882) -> 5875.58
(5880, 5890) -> 5880.99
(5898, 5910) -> 5908.14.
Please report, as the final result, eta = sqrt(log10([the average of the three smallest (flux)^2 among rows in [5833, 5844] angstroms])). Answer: 1.45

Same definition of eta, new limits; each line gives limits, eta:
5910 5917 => 1.43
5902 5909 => 1.43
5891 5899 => 1.36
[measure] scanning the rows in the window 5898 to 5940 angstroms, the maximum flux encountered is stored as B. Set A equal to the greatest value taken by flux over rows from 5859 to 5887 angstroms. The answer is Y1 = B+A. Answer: 24.2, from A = 12.06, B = 12.14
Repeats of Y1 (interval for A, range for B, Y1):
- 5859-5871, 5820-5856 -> 24.1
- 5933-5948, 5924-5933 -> 23.7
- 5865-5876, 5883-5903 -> 23.1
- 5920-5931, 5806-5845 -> 23.7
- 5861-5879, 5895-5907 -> 23.1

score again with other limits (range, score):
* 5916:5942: 211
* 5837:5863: 212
